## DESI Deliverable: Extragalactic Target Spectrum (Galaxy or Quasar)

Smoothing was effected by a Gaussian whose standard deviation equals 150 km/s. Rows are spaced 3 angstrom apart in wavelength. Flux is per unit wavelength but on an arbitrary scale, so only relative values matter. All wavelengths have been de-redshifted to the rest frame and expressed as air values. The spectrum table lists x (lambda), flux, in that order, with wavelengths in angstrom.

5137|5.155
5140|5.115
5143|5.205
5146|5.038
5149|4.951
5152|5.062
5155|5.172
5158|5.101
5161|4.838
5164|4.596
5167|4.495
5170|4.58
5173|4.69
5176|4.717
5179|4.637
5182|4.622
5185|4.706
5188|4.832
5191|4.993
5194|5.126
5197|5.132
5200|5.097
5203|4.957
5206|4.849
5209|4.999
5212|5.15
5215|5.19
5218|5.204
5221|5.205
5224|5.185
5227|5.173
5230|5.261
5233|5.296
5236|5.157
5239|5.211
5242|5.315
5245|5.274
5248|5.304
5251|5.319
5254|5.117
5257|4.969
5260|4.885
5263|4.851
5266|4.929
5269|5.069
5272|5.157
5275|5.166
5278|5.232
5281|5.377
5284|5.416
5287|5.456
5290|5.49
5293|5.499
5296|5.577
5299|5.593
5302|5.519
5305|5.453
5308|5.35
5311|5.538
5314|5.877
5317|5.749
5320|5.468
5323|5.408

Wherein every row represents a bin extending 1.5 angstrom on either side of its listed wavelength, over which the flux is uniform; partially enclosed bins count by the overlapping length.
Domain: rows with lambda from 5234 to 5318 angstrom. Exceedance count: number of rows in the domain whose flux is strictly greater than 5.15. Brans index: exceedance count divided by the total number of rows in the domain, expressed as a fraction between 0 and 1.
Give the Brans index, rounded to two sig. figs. 0.79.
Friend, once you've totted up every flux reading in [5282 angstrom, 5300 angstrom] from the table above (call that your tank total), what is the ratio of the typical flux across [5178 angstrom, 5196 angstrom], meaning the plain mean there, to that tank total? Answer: 0.146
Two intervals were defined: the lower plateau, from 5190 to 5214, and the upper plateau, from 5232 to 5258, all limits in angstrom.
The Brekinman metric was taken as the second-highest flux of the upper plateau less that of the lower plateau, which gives 0.18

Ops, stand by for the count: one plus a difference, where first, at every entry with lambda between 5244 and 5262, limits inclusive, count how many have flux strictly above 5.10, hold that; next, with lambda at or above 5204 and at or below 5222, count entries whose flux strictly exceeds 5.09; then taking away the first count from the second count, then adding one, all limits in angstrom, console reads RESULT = 1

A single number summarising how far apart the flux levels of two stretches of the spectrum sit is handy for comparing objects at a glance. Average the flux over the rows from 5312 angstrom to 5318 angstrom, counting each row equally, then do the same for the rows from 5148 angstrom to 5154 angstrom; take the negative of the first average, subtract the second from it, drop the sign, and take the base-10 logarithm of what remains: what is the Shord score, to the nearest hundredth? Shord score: 1.03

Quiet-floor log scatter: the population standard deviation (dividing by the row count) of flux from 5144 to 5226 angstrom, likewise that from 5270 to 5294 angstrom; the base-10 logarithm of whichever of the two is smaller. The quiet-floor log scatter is -0.87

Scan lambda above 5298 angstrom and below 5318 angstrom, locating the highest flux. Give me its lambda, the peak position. 5314 angstrom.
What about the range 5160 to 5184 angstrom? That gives 5161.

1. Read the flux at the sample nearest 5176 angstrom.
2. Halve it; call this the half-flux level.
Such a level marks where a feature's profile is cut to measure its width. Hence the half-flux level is 2.36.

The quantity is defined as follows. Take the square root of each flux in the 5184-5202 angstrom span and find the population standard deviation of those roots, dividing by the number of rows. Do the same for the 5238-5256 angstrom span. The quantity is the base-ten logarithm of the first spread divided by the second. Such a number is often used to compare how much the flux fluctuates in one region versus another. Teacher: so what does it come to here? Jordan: 0.36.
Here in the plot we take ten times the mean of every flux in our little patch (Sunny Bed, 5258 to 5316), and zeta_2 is 53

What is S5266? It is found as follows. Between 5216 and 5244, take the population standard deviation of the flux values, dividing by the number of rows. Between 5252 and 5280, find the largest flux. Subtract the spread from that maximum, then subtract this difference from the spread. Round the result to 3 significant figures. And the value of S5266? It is -5.13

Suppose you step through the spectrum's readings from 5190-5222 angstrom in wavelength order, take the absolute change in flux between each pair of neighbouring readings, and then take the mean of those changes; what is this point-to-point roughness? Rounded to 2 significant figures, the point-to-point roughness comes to 0.078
